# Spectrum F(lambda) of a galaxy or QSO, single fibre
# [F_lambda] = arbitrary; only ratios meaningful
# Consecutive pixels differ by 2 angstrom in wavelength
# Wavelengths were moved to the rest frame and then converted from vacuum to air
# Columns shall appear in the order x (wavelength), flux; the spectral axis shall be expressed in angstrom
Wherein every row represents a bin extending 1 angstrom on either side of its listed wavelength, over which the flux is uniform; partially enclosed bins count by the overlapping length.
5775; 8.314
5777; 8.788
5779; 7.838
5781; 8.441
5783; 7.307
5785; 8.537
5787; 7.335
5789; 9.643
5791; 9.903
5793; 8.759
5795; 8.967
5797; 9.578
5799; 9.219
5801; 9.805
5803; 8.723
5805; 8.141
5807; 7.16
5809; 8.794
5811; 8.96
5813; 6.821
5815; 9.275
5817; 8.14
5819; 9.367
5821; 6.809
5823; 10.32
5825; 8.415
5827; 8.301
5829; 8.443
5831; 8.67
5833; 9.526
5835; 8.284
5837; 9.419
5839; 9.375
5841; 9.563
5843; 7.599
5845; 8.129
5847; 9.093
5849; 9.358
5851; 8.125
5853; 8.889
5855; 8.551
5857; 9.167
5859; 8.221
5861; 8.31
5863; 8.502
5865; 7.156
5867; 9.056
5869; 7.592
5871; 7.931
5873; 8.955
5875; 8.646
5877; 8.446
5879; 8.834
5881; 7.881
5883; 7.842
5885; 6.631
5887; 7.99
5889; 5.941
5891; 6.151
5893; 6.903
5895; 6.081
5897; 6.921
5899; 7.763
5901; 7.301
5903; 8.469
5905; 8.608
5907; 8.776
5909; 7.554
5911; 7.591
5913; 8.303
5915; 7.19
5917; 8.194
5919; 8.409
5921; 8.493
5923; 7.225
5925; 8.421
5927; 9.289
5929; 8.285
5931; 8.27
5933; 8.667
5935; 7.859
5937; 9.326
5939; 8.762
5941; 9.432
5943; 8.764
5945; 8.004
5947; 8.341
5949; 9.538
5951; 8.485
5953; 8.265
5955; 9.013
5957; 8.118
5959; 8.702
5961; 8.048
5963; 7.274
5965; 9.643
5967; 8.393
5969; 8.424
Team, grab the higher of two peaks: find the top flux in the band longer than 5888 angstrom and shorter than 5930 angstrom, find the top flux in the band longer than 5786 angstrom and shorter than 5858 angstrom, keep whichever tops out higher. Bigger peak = 10.32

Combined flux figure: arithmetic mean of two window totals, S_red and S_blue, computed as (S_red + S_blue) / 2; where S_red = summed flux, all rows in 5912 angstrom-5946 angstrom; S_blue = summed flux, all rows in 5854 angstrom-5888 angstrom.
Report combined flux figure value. 141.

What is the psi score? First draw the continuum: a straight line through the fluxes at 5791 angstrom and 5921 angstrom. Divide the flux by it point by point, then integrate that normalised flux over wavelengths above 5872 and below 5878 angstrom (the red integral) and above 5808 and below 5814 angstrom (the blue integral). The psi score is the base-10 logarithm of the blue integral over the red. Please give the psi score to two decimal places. -0.06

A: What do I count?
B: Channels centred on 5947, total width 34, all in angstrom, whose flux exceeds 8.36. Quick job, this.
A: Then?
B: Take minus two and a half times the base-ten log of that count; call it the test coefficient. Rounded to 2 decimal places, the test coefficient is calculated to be -2.39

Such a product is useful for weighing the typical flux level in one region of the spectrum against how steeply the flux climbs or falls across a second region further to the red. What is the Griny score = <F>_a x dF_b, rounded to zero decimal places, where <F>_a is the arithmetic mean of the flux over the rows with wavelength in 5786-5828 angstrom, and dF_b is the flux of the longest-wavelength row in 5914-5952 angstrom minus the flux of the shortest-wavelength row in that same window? 11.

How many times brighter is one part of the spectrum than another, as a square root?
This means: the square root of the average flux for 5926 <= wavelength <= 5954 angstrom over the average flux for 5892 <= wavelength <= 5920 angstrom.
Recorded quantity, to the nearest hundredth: 1.06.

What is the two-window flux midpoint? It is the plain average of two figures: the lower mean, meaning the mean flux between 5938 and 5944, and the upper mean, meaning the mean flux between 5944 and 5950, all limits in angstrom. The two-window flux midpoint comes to 8.81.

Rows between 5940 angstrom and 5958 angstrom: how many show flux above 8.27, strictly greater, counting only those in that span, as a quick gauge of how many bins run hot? 6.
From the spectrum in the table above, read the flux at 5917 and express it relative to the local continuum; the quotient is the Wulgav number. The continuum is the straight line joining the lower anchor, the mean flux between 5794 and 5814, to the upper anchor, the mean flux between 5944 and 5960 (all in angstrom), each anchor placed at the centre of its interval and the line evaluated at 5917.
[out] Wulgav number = 0.96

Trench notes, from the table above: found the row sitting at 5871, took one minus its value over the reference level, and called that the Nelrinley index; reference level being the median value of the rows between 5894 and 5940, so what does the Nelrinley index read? 0.04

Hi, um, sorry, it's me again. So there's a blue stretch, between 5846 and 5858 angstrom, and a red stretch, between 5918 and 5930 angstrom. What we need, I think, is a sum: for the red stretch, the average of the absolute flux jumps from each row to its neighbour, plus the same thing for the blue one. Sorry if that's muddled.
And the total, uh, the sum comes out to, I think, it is 1.5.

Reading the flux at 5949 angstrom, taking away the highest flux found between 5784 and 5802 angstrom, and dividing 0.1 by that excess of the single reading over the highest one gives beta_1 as -0.27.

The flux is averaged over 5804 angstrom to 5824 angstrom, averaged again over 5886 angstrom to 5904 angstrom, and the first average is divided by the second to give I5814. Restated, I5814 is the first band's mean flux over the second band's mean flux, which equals 1.187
